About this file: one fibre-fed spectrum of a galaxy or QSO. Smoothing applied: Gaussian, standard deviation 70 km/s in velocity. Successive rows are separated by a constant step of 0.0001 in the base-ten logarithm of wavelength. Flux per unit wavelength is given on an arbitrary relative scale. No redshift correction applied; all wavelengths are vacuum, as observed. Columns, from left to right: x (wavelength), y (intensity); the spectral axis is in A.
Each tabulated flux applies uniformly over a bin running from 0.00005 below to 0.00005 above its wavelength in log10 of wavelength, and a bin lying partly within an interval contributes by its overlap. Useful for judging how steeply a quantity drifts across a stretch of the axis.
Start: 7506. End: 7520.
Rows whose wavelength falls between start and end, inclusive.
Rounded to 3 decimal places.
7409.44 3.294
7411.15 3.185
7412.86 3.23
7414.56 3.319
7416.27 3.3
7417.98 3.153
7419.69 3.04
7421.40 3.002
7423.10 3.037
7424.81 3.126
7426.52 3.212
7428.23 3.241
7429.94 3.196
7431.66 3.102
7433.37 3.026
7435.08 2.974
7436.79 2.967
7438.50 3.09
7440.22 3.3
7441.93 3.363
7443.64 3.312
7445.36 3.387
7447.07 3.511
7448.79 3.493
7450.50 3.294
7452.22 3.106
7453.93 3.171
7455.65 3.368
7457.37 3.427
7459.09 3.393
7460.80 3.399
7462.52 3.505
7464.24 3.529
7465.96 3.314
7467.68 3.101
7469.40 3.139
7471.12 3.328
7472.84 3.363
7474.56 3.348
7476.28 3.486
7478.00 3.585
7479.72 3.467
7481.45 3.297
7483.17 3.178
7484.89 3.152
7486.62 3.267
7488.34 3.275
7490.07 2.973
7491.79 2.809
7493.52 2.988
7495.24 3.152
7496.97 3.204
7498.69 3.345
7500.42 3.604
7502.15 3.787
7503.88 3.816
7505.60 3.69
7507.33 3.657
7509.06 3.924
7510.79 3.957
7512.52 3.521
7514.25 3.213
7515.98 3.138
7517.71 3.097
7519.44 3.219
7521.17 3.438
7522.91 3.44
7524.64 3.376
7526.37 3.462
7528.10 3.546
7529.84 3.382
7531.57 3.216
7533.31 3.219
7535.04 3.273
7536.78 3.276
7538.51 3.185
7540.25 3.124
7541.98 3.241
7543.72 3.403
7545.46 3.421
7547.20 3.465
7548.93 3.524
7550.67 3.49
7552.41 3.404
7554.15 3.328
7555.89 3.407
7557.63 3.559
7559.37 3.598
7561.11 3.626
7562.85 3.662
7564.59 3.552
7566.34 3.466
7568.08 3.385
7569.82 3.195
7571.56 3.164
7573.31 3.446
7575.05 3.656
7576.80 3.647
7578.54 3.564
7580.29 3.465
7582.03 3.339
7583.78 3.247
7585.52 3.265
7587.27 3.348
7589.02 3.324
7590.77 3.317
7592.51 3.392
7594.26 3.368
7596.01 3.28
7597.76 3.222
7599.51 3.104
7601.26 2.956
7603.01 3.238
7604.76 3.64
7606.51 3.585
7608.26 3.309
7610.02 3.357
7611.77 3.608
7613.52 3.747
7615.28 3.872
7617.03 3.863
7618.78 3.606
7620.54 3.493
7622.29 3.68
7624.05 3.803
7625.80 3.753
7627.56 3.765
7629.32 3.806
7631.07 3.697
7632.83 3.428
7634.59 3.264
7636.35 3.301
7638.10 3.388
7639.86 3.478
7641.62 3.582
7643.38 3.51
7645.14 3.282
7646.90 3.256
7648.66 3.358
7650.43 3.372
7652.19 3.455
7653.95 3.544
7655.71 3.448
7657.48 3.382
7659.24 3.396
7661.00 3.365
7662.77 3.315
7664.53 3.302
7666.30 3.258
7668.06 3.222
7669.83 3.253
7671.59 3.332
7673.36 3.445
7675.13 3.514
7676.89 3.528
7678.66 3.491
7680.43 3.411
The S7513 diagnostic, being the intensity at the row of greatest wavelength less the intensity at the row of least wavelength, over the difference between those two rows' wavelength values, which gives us -0.036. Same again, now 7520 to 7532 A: -0.021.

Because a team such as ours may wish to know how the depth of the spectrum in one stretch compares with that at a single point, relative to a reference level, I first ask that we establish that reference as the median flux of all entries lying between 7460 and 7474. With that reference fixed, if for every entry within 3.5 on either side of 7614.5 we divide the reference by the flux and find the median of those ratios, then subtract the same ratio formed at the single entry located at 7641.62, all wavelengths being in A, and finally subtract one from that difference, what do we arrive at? -1.05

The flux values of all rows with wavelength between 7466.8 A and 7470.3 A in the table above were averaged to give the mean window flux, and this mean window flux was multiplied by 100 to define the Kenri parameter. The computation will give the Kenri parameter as 312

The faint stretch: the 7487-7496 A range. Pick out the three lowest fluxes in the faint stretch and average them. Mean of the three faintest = 2.92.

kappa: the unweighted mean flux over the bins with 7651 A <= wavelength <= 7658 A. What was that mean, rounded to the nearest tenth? 3.5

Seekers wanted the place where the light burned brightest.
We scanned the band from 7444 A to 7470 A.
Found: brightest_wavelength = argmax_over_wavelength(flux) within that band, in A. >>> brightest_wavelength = 7464.24 A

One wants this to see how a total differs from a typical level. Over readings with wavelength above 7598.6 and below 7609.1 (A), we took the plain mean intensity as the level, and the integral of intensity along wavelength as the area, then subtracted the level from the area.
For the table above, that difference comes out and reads 31.4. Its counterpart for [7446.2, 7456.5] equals 30.9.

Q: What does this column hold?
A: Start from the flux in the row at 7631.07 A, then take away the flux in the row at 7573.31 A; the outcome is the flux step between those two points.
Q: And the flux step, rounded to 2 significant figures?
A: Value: 0.25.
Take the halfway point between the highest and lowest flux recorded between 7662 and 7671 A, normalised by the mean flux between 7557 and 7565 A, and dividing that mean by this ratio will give 4.0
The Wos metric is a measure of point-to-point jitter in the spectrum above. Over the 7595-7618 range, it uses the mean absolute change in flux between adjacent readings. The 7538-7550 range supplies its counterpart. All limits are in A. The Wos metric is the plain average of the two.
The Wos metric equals 0.118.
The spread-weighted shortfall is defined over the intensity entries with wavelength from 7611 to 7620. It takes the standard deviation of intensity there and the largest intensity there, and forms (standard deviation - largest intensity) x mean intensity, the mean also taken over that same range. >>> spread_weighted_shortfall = -14.0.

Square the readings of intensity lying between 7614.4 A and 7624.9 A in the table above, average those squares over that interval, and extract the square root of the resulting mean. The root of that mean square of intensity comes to 3.72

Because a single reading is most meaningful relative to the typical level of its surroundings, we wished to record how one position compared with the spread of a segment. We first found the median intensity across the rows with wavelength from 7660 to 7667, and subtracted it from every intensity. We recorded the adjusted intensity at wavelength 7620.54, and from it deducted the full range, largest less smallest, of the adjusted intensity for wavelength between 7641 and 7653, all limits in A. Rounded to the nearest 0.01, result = -0.14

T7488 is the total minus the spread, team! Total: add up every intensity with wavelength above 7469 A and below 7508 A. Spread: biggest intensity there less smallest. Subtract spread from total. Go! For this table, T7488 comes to 75.9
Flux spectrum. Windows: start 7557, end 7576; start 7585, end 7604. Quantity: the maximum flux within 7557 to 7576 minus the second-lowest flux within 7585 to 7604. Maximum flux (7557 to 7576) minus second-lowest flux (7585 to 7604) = 0.56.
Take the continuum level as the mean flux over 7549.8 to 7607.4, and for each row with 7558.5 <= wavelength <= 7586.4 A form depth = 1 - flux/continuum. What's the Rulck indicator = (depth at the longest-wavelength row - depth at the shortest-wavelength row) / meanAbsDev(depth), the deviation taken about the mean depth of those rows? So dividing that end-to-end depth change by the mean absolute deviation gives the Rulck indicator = 2.3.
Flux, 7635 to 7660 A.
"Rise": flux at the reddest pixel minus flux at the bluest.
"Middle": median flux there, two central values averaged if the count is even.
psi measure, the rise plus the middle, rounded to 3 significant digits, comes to 3.49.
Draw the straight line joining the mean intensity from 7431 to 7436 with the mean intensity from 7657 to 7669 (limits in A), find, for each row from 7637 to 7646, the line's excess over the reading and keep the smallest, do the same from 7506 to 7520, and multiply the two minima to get 0.24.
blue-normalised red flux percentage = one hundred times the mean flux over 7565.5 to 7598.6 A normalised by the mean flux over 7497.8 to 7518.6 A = 95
